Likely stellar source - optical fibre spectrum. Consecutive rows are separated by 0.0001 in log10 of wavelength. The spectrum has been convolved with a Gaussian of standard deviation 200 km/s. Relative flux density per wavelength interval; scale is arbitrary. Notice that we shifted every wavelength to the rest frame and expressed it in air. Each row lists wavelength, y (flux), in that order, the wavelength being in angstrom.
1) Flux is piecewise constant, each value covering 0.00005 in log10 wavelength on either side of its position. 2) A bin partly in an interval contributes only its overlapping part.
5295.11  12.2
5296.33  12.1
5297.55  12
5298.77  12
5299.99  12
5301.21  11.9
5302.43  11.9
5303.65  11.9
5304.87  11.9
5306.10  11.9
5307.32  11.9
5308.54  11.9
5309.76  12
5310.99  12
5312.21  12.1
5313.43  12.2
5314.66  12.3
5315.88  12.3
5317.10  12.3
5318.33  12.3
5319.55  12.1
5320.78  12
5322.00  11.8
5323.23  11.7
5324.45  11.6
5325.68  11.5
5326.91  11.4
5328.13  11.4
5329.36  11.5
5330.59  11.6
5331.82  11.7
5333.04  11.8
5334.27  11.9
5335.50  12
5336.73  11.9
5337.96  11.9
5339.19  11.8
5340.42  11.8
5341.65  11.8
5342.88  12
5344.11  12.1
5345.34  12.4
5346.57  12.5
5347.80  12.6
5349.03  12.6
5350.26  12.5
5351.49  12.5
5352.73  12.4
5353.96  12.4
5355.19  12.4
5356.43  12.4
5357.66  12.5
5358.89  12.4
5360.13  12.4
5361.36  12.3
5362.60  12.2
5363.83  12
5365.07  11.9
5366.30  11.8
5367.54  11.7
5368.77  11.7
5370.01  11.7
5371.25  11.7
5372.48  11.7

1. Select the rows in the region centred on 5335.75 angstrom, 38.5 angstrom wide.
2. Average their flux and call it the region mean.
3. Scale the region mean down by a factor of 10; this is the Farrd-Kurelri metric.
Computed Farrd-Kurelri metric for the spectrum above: 1.20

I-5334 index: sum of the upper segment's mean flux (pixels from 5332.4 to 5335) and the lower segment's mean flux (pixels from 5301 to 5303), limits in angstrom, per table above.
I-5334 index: 23.8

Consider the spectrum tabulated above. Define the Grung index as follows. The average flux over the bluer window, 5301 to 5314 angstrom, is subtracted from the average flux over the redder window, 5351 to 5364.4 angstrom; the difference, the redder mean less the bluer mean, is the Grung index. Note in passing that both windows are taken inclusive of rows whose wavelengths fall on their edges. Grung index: 0.4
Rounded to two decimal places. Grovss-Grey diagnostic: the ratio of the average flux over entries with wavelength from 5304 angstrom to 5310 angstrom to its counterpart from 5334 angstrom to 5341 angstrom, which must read 1.00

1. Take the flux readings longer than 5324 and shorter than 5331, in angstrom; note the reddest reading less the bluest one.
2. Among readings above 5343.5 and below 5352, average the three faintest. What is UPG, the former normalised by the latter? 0.0000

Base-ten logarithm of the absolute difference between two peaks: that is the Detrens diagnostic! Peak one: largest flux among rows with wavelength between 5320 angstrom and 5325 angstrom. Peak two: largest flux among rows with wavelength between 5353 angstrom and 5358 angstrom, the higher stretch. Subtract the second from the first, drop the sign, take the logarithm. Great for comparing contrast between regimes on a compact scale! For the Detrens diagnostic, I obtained -0.30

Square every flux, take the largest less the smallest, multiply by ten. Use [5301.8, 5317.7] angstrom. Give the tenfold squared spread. 97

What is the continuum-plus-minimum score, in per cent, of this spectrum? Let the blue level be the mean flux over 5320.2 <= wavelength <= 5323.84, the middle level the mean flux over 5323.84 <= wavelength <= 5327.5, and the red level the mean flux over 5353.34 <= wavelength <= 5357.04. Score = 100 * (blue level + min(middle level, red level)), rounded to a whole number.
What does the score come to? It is 2333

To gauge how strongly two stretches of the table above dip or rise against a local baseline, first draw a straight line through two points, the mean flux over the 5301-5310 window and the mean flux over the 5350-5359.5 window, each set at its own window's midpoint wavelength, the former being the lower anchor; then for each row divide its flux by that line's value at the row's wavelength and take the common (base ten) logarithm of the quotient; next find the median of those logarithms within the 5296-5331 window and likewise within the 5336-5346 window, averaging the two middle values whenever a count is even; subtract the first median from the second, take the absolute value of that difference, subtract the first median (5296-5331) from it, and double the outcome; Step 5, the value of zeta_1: 0.025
